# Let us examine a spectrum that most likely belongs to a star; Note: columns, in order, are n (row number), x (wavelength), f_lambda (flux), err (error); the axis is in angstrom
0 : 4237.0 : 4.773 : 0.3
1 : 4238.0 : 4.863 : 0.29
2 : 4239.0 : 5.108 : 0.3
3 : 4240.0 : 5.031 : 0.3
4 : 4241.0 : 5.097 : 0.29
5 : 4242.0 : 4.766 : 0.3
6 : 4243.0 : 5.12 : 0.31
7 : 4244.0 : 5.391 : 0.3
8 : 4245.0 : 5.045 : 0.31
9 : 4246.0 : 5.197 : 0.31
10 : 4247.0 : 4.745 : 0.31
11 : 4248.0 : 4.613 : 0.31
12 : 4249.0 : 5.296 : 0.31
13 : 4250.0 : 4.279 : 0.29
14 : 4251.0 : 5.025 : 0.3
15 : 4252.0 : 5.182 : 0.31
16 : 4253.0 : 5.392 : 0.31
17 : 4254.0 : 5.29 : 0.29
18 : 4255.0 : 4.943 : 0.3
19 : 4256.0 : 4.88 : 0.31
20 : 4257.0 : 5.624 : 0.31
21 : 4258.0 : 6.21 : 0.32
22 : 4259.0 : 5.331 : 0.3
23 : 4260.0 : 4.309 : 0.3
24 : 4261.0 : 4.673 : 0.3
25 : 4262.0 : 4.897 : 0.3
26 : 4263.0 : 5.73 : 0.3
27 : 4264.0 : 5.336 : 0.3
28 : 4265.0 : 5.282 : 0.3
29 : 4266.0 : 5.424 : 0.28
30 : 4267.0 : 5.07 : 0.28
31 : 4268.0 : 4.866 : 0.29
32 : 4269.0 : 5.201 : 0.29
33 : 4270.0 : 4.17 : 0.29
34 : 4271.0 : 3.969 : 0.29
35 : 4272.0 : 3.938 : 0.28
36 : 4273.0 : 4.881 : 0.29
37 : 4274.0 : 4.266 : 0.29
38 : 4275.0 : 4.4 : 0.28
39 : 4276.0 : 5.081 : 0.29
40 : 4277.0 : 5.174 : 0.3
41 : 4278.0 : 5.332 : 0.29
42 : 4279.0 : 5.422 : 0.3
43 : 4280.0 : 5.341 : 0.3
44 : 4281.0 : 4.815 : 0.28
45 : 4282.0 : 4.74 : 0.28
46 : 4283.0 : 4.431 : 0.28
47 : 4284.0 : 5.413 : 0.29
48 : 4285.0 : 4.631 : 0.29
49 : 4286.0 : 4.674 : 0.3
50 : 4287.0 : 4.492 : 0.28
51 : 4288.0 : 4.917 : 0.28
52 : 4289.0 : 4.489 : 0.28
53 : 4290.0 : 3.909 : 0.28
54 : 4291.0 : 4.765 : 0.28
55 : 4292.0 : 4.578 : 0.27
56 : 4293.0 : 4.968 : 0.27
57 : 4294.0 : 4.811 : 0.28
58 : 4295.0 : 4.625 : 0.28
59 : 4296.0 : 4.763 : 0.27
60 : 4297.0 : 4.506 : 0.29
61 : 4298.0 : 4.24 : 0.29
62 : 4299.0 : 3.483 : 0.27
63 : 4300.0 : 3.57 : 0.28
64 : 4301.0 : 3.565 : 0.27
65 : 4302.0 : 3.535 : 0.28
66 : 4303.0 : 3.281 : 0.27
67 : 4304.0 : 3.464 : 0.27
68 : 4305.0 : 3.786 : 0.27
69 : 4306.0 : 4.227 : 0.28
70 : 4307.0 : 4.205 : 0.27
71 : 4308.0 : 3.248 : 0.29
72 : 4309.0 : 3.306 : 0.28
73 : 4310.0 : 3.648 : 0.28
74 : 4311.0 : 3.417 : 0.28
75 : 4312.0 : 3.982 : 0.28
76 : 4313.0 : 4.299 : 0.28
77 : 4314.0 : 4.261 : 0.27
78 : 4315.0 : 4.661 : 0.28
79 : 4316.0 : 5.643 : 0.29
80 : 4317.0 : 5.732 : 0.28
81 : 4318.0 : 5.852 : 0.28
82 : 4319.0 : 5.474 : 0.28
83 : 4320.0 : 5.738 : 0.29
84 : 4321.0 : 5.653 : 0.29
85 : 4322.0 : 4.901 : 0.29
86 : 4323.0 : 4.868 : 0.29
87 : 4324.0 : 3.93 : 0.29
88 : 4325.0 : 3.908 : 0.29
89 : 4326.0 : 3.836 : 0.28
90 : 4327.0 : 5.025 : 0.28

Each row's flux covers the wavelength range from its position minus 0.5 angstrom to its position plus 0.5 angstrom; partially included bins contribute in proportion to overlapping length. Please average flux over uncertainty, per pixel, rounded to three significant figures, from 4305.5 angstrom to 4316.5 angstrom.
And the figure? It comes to 14.6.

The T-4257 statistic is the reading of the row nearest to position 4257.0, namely 5.624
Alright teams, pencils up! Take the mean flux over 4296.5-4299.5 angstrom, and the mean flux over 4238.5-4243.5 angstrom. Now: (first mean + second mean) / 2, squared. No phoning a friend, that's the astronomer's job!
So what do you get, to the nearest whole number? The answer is 21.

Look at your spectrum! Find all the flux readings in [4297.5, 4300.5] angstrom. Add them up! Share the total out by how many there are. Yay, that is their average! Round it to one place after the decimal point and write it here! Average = 3.8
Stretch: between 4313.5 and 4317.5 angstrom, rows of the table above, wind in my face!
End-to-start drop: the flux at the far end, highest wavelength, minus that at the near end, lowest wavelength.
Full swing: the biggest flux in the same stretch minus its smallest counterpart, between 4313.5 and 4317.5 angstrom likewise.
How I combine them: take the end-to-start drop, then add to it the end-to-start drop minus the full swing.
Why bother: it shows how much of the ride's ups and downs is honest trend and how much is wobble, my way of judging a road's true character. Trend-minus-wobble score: 1.47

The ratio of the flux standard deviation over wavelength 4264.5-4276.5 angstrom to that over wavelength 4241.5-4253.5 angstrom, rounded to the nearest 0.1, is 1.6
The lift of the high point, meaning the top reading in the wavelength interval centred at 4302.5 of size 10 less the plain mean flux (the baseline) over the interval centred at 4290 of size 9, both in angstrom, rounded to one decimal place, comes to -0.4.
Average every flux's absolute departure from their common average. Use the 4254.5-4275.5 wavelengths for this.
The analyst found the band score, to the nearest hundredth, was 0.47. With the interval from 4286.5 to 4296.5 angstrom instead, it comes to 0.21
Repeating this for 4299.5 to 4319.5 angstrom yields 0.69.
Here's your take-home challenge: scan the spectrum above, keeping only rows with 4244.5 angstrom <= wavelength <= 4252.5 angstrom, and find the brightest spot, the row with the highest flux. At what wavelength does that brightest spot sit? 4249.0 angstrom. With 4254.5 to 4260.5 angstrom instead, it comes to 4258.0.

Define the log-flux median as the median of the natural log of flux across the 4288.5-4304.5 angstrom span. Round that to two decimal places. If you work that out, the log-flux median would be 1.47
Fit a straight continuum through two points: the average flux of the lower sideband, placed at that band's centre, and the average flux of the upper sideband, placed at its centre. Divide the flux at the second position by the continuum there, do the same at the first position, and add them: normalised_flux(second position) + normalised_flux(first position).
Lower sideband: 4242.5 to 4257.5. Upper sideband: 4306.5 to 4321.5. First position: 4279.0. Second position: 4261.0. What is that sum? 2.05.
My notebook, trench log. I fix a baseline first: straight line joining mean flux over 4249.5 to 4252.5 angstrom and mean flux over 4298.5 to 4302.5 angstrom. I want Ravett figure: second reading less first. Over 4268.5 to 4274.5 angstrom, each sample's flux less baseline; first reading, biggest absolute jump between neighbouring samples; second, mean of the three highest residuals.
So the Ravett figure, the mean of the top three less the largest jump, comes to -0.50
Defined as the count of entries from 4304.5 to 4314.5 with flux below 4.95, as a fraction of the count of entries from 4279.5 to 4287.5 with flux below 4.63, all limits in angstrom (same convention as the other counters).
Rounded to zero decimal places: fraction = 5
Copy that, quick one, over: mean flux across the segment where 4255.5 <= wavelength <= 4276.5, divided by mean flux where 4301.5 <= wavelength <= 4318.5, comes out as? 1.19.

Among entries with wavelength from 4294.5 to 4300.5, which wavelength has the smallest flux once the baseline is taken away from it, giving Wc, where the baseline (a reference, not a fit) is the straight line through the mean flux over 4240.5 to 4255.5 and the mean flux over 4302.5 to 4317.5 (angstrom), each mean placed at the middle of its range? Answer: 4299.0 angstrom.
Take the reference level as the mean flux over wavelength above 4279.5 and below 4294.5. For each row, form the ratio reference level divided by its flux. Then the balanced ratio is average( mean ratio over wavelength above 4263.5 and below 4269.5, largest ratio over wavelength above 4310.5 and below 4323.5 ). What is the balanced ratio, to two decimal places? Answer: 1.15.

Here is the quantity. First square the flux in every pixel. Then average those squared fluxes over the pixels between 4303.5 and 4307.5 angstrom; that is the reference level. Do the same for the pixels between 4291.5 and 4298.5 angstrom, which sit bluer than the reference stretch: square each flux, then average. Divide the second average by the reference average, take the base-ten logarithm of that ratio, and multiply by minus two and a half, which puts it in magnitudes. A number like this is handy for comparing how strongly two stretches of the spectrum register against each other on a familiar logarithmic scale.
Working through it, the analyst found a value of -0.36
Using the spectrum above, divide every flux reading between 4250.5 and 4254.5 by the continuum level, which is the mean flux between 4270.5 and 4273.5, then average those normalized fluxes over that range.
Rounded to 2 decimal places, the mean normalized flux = 1.23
